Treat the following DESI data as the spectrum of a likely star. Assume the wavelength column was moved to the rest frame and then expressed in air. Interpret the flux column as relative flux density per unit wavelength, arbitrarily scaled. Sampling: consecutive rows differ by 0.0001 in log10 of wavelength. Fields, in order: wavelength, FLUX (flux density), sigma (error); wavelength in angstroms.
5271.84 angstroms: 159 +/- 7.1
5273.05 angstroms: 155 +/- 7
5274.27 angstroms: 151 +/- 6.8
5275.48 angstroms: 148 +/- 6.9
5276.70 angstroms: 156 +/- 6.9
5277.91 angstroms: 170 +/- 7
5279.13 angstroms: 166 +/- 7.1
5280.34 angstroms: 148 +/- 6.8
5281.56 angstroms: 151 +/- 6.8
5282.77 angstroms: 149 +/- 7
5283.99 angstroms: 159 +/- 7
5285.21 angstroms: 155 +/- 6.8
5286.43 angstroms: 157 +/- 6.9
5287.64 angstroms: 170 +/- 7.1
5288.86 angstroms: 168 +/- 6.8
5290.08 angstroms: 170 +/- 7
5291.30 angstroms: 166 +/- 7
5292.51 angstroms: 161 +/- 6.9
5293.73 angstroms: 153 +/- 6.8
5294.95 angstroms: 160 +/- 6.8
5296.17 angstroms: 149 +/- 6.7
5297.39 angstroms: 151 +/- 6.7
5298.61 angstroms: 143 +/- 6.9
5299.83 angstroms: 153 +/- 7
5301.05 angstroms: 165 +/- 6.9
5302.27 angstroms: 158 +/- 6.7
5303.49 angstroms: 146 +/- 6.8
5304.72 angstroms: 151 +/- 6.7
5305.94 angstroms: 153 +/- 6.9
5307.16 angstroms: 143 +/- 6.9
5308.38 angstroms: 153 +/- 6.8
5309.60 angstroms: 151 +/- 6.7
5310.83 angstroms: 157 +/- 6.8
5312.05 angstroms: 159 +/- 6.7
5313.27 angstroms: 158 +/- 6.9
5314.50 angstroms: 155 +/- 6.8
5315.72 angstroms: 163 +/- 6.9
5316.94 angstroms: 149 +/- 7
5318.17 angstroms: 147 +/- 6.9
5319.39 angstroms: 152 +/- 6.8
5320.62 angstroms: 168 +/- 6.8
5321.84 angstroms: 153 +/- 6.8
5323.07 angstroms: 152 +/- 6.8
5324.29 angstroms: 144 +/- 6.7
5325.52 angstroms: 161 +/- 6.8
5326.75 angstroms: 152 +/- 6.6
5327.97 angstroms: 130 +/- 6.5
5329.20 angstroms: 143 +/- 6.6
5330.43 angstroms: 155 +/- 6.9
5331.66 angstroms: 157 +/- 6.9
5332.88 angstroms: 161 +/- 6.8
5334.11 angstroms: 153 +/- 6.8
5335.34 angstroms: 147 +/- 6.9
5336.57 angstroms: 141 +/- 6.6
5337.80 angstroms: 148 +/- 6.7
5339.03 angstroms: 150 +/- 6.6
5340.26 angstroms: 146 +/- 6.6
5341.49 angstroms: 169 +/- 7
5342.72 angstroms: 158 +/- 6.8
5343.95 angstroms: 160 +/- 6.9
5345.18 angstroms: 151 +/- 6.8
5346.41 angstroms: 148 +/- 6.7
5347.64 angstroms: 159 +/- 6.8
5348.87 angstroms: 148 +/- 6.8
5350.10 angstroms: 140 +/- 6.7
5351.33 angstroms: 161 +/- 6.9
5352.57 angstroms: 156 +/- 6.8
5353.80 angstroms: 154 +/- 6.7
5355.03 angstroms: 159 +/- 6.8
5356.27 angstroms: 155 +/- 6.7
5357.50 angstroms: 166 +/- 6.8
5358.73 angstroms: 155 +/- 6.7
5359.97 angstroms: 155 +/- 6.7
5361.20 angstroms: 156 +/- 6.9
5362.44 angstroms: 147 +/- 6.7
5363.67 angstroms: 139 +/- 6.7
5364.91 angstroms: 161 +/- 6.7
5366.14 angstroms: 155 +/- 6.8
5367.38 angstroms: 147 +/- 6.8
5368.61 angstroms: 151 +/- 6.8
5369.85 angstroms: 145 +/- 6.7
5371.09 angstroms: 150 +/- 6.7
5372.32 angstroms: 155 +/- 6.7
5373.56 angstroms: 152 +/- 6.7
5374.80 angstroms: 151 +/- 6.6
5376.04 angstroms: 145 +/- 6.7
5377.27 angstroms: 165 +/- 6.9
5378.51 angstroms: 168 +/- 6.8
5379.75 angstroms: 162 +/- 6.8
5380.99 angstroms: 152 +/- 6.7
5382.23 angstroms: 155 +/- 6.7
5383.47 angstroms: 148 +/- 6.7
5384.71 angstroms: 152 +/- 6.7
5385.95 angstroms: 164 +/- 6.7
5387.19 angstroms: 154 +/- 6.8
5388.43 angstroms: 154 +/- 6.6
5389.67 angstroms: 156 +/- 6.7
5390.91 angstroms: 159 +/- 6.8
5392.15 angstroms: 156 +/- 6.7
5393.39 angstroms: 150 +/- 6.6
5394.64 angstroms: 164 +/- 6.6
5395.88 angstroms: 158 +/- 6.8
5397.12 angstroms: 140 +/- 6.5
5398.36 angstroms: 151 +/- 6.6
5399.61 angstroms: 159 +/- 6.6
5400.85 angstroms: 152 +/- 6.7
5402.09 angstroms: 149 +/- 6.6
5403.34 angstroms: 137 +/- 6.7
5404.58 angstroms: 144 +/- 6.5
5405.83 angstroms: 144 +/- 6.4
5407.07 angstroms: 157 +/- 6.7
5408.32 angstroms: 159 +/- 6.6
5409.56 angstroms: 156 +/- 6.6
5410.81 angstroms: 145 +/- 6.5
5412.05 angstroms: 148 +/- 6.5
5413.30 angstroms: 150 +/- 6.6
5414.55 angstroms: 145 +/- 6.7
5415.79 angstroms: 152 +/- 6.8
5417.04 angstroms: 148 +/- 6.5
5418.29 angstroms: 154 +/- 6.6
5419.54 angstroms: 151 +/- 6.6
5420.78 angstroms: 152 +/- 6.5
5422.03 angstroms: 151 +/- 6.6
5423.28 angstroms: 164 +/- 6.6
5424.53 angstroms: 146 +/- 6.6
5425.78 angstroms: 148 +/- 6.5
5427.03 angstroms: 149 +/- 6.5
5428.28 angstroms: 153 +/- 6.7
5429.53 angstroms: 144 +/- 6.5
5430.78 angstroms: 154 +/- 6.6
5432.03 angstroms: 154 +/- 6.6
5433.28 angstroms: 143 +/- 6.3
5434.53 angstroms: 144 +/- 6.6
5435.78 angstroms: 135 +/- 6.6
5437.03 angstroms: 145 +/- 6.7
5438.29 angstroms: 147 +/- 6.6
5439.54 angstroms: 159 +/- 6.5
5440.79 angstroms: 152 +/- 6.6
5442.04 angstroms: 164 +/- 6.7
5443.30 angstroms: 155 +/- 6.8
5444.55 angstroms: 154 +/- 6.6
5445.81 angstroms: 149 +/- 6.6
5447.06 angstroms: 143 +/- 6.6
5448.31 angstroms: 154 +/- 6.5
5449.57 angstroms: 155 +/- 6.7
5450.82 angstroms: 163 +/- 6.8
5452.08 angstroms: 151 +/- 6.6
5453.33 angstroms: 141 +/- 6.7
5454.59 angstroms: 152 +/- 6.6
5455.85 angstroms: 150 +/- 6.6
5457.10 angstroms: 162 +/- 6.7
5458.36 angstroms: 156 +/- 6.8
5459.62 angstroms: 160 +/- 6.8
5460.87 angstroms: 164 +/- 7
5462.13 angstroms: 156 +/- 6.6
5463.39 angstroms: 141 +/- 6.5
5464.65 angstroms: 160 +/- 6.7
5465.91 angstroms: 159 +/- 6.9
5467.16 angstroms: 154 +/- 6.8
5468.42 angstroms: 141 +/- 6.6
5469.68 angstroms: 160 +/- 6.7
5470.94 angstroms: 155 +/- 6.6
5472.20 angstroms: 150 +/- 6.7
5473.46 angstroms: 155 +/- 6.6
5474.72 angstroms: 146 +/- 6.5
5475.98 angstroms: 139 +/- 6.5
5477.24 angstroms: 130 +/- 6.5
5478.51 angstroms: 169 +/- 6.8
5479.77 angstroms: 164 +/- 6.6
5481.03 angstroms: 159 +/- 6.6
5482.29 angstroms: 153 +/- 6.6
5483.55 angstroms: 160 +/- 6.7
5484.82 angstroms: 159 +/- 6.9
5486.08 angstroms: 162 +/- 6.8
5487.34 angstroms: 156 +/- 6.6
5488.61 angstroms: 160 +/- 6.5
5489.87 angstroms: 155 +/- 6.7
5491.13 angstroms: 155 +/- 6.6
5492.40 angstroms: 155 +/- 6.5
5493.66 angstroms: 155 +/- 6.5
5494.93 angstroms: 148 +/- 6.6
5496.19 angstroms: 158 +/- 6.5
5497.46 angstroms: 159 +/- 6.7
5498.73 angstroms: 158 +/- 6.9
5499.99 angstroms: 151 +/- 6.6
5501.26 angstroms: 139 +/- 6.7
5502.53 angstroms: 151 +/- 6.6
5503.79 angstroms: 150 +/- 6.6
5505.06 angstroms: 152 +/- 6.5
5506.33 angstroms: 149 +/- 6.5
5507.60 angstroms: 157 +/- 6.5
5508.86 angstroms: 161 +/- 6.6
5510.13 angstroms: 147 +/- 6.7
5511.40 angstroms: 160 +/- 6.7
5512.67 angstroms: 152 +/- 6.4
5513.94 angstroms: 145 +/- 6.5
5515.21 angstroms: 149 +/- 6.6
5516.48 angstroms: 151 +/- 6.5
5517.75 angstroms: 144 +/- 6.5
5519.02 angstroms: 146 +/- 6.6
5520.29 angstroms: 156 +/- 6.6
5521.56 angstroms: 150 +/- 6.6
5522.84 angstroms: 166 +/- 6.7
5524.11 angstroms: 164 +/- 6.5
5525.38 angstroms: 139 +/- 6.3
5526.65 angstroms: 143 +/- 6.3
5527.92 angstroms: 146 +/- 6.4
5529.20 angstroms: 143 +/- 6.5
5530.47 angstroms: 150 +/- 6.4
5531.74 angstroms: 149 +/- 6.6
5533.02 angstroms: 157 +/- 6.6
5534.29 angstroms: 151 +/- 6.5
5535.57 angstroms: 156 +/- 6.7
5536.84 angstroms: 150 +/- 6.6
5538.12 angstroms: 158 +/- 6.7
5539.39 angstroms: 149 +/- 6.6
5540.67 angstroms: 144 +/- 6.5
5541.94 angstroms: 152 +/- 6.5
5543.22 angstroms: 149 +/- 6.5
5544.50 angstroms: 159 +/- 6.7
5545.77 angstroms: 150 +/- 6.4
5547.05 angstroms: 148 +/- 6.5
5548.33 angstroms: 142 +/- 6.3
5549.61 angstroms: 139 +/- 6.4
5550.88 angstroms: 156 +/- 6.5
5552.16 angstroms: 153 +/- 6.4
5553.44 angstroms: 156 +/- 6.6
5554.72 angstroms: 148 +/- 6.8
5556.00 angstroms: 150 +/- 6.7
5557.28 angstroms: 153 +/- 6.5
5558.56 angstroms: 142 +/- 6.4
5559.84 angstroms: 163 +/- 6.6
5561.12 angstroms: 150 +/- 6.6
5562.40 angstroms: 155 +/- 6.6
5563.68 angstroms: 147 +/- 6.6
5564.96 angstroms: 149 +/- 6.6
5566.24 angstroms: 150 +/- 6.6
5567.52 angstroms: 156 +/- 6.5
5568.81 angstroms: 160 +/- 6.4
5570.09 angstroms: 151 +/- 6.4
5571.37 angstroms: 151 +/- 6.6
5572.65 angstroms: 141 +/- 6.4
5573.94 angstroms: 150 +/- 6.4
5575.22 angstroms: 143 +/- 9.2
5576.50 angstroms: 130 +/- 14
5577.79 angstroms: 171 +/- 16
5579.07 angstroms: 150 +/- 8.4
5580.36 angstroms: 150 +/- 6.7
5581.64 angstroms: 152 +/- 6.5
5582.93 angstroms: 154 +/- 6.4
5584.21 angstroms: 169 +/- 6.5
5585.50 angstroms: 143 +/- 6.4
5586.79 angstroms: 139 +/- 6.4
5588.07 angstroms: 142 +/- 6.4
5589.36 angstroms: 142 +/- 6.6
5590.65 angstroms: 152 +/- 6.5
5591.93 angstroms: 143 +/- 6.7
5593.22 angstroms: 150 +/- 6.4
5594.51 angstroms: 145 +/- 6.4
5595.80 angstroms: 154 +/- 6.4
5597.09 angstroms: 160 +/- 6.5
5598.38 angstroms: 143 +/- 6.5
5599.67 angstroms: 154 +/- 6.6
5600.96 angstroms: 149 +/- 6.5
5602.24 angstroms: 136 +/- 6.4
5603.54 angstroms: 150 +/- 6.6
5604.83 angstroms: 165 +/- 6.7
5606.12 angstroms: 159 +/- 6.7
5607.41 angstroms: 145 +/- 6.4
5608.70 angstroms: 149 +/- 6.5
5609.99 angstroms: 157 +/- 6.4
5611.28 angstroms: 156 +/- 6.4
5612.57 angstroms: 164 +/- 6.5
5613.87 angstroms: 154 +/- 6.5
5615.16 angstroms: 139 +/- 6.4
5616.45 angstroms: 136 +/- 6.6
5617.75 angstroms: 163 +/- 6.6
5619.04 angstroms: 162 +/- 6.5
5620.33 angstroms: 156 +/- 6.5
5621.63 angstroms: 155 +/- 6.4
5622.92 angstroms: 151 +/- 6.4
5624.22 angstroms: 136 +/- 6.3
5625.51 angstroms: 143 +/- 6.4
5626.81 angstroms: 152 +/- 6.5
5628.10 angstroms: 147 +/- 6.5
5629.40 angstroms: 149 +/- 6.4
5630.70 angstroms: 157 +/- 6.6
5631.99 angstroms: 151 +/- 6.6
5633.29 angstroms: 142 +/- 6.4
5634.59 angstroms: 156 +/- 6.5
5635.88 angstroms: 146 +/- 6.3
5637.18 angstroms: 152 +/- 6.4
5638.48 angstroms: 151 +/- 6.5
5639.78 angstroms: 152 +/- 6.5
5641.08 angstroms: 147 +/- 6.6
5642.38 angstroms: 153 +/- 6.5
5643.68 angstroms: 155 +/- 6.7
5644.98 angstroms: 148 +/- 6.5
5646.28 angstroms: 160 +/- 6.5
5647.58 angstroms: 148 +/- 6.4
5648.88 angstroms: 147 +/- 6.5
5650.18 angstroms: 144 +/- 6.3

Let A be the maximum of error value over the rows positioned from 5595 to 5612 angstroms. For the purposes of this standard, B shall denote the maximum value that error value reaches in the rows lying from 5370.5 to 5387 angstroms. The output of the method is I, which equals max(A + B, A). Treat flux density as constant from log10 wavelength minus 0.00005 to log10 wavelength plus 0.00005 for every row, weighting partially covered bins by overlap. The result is 13.6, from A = 6.70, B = 6.90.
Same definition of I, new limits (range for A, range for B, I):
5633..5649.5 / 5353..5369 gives 13.6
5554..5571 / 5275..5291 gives 13.9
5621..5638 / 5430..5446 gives 13.4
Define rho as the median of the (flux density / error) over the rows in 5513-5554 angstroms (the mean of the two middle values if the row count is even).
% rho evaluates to 22.9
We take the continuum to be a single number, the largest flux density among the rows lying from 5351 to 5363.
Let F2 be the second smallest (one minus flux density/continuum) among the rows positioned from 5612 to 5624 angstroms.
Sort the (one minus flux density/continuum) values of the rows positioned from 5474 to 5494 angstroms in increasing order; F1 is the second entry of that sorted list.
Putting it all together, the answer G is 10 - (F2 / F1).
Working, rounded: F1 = 0.012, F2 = 0.018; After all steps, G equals 8.5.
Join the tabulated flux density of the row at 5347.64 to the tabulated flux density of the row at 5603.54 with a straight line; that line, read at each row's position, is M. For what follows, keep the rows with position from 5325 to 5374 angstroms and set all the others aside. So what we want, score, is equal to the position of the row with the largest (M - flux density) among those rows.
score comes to 5327.97 angstroms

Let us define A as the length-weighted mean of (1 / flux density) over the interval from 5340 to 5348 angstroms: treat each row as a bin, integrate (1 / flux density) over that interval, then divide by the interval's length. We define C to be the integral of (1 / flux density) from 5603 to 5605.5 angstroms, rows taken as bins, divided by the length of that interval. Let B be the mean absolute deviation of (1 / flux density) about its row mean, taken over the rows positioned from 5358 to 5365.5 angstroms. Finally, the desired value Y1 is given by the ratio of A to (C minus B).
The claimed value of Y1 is 1.06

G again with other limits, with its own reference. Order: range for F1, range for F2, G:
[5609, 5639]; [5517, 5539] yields 9.3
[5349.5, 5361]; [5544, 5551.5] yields 8.0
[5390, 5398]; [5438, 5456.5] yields 9.6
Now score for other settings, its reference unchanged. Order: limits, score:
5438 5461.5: 5453.33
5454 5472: 5463.39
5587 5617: 5602.24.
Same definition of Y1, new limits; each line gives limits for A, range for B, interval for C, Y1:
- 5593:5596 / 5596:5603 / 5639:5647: 1.08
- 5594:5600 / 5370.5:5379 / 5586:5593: 0.99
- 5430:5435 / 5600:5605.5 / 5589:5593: 1.04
